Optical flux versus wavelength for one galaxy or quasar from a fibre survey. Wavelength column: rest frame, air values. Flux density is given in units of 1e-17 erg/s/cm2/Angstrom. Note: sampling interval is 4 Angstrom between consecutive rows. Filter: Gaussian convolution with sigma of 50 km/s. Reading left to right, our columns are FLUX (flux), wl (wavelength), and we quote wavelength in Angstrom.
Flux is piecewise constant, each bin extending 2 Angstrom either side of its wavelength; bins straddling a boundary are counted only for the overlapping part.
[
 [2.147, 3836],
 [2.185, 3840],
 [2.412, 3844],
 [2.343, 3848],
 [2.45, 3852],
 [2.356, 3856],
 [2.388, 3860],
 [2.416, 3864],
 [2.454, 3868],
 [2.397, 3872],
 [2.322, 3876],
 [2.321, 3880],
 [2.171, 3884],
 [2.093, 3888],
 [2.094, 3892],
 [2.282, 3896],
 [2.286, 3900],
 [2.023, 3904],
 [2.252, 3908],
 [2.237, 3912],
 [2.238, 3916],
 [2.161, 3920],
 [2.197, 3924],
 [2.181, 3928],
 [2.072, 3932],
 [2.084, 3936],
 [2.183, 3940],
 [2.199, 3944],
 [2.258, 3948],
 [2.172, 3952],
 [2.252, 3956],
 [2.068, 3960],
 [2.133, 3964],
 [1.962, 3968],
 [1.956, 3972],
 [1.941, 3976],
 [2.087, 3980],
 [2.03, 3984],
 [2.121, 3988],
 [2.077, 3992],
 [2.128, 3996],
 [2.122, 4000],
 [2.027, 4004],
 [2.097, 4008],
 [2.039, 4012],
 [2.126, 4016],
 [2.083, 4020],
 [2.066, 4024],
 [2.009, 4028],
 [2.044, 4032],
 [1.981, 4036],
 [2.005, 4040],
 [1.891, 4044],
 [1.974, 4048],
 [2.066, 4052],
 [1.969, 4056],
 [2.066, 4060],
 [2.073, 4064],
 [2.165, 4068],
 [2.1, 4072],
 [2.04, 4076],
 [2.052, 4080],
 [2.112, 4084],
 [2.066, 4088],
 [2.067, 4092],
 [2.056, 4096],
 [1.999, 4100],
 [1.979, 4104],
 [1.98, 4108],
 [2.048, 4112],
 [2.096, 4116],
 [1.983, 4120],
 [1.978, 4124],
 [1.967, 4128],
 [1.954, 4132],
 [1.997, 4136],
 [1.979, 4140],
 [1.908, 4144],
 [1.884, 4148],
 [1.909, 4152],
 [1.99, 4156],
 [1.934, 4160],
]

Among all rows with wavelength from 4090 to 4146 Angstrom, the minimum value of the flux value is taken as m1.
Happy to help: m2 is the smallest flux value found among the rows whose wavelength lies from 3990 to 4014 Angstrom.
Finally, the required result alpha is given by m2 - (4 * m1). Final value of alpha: -5.6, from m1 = 1.908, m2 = 2.027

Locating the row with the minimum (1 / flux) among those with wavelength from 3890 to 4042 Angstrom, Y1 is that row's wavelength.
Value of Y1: 3900 Angstrom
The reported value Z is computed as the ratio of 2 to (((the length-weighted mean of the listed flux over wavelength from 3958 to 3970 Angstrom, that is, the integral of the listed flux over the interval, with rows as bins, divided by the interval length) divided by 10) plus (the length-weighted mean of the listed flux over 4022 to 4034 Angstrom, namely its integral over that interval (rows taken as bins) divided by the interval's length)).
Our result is 0.891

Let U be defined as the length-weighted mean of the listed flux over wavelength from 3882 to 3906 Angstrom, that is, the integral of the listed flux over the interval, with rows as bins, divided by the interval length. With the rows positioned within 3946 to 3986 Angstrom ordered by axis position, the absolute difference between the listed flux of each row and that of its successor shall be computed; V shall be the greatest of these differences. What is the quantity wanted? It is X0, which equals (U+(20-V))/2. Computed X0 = 11.0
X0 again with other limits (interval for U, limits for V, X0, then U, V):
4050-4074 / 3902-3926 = 10.9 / 2.07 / 0.229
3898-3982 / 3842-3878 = 11.0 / 2.14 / 0.107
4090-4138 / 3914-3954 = 10.9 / 2.01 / 0.109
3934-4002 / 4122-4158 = 11.0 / 2.10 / 0.081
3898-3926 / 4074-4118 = 11.1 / 2.20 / 0.068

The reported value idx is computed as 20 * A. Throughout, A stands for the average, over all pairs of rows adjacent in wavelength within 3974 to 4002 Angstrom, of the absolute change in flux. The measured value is 1.3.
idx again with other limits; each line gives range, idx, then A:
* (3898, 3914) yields 3.4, 0.169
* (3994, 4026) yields 1.1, 0.054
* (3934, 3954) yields 1.3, 0.065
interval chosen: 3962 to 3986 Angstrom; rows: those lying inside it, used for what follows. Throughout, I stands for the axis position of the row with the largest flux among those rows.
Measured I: 3964 Angstrom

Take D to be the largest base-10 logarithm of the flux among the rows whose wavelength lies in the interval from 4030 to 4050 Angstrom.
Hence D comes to 0.310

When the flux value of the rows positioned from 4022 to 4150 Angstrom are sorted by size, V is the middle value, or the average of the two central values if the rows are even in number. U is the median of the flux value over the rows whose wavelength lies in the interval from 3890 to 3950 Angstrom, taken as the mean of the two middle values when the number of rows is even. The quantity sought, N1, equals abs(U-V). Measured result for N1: 0.19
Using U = 2.20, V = 2.01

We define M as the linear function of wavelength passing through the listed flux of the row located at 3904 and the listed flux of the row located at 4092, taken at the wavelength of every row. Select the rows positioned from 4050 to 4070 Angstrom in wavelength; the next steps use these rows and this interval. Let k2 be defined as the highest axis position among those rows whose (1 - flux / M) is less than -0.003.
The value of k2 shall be 4068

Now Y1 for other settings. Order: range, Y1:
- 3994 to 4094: 4068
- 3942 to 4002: 3948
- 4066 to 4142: 4068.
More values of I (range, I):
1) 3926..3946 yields 3944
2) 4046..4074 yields 4068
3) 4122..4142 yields 4136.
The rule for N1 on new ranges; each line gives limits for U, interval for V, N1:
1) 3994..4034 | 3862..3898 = 0.25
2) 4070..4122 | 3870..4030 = 0.07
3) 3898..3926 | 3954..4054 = 0.17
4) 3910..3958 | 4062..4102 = 0.12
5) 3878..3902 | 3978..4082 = 0.16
